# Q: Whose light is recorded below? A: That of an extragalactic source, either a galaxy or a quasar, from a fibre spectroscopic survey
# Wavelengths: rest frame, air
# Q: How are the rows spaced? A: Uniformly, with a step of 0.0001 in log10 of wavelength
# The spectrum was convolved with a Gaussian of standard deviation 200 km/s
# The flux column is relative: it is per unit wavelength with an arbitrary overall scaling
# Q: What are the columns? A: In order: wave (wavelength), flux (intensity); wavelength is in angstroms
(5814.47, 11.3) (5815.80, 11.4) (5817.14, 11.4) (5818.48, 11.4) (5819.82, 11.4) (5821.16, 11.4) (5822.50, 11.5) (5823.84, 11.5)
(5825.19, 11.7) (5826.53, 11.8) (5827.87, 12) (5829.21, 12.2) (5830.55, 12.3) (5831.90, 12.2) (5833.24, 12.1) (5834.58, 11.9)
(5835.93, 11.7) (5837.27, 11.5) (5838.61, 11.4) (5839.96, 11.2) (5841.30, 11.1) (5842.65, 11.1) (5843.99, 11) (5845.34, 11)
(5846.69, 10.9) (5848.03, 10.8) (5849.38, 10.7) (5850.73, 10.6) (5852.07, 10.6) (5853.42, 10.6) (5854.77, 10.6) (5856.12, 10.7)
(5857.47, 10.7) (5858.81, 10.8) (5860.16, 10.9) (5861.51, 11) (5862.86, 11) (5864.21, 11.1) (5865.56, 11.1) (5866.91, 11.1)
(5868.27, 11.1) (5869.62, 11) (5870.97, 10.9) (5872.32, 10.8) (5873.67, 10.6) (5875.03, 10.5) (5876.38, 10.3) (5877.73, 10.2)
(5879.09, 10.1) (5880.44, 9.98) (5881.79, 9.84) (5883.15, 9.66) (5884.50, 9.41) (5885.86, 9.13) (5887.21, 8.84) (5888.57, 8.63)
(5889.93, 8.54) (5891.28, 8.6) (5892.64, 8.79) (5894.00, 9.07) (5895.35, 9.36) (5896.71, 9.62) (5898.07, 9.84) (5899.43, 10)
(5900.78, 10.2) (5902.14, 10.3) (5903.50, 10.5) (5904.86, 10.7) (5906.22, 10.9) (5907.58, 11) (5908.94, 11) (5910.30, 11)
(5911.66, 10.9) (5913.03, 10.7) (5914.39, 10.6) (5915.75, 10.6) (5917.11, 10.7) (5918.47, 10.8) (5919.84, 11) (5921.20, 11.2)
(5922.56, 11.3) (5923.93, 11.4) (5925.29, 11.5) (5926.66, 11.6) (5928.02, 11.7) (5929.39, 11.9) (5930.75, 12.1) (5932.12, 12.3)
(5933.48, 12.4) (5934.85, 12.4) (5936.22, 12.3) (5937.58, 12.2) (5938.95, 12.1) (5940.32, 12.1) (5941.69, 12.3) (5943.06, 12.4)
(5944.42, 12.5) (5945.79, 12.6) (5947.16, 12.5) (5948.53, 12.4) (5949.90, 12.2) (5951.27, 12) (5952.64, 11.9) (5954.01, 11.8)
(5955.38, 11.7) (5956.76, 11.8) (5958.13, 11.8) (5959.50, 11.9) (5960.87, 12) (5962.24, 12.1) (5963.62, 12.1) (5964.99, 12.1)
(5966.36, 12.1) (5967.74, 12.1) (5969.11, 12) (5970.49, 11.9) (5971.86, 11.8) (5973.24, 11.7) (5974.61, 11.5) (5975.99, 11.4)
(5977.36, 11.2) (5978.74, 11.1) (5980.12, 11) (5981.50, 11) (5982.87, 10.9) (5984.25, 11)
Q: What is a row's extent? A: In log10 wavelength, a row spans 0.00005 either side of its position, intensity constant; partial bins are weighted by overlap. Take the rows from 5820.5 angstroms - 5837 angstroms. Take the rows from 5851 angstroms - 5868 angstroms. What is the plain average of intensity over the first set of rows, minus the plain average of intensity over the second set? 1.0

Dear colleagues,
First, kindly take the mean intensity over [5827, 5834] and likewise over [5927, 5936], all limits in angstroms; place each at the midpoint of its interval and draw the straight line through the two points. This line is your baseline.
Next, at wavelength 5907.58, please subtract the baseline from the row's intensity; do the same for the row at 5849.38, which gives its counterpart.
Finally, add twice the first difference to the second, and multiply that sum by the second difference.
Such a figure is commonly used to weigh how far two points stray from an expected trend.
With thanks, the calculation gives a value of 5.4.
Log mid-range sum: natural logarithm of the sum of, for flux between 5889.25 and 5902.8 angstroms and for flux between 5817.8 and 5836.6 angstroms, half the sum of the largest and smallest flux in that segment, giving 3.06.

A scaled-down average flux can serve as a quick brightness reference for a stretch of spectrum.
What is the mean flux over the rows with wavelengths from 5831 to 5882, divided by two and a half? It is 4.37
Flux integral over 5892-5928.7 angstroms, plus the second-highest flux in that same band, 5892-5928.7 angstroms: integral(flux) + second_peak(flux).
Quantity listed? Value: 401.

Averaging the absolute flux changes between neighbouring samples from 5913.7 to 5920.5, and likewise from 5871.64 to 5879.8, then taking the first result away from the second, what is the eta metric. 0.040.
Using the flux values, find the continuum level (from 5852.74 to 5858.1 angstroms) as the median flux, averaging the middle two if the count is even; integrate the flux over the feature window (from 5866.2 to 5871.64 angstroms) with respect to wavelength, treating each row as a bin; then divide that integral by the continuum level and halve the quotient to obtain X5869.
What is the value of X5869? 2.8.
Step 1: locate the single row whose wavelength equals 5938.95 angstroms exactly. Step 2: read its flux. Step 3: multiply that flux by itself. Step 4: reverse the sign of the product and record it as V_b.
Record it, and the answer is -146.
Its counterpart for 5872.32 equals -117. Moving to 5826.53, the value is -139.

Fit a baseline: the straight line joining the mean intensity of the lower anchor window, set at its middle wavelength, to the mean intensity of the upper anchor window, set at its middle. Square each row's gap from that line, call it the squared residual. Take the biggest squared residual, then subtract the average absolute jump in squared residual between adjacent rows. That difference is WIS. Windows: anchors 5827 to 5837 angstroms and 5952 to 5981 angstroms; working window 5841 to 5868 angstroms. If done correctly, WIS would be 2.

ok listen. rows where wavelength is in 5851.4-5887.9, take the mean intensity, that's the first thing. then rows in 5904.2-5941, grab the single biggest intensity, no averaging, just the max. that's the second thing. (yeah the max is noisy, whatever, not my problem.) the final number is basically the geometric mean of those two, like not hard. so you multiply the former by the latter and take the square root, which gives 11.4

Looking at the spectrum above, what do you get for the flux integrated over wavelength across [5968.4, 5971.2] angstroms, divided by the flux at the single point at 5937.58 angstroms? 2.7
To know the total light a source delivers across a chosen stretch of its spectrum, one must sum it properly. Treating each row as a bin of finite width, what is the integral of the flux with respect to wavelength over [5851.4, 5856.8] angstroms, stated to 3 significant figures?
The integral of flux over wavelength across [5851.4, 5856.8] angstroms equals 57.3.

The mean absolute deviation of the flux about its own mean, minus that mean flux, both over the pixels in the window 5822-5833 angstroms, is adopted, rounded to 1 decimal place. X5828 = -11.6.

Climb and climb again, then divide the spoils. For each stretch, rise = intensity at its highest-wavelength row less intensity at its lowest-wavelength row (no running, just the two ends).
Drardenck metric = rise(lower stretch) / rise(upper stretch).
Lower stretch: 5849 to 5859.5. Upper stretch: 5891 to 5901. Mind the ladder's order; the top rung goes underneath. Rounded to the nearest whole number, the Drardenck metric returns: 0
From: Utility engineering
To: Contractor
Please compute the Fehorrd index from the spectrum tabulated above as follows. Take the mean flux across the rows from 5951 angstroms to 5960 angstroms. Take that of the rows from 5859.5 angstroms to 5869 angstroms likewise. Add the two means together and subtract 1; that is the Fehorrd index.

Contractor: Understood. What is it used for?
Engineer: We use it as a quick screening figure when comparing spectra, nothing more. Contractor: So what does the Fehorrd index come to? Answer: 21.9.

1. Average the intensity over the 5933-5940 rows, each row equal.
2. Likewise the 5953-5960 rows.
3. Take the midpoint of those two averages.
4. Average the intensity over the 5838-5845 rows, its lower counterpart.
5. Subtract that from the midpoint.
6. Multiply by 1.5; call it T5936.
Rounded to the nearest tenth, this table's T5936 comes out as 1.3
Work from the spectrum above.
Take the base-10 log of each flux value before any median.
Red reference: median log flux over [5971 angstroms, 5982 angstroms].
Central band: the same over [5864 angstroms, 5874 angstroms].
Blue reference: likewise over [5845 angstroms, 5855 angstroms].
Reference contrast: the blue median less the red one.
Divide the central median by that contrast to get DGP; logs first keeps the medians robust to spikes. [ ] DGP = -41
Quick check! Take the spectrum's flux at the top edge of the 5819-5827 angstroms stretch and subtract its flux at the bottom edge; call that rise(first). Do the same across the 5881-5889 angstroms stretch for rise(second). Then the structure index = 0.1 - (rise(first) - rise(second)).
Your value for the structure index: -1.5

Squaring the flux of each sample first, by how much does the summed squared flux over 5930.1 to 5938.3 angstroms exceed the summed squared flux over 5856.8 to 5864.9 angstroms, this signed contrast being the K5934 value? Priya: 190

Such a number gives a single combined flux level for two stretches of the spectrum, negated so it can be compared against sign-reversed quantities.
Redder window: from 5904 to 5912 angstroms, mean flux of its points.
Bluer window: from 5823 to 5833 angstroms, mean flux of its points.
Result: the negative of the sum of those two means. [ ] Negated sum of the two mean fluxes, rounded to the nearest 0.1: -22.9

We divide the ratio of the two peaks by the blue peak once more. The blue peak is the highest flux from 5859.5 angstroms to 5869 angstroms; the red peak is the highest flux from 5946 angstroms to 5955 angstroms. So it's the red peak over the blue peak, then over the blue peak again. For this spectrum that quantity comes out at 0.10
